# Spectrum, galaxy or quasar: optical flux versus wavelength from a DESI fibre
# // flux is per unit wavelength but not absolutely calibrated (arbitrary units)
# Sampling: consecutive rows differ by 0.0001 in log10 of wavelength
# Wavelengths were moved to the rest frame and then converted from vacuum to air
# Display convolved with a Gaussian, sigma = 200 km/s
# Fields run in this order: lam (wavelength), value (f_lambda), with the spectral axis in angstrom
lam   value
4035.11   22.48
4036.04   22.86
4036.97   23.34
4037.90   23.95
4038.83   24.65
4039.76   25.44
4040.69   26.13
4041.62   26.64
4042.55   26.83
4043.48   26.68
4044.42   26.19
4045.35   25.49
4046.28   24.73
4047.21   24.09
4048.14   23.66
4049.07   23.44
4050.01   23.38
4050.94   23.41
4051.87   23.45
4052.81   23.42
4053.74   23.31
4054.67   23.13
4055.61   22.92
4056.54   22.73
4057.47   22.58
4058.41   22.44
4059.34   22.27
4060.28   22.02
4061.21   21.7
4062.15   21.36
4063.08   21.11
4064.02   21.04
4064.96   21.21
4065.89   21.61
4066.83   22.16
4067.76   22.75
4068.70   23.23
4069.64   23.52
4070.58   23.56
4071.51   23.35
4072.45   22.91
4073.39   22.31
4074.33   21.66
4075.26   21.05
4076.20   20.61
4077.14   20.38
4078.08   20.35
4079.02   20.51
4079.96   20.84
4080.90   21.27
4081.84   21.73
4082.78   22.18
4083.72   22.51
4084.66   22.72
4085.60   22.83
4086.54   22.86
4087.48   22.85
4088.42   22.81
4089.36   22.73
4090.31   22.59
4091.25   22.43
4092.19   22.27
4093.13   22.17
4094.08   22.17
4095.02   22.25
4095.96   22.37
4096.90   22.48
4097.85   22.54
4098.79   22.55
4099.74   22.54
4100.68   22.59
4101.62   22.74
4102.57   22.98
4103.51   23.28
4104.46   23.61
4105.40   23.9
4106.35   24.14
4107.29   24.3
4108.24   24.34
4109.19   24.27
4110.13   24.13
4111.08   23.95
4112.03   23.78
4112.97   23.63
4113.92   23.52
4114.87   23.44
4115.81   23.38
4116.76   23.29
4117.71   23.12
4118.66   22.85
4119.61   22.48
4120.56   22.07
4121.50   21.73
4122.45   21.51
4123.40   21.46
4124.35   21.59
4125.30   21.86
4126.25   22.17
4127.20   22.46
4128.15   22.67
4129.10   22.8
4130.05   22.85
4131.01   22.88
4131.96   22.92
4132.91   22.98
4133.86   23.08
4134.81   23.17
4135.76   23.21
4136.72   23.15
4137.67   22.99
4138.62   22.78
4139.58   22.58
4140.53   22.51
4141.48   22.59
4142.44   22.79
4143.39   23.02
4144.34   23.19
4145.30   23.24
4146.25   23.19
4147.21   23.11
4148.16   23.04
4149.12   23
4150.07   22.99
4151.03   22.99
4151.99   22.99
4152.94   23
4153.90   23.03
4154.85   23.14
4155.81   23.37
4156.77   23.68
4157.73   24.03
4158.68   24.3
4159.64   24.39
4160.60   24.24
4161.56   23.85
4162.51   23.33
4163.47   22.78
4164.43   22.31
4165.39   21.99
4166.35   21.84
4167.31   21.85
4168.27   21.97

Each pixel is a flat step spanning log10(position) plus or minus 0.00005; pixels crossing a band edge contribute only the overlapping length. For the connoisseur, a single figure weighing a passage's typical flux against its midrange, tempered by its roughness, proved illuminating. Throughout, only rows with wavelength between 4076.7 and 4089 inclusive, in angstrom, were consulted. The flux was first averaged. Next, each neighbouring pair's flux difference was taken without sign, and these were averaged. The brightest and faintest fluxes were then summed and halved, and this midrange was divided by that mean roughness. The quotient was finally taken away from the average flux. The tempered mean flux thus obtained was -78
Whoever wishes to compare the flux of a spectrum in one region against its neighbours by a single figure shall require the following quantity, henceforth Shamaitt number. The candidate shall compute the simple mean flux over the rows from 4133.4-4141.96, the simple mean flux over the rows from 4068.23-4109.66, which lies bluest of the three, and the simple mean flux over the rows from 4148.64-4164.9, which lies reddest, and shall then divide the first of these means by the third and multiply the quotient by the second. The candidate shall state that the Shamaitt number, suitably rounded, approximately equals 22.1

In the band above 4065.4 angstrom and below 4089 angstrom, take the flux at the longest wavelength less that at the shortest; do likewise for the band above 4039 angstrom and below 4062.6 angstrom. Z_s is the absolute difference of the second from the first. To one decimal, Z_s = 5.3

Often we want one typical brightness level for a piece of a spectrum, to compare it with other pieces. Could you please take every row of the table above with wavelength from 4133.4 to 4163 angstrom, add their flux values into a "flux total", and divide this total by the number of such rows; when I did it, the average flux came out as 23.2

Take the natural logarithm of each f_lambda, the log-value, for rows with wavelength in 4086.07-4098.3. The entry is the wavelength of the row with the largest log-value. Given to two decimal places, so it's 4086.54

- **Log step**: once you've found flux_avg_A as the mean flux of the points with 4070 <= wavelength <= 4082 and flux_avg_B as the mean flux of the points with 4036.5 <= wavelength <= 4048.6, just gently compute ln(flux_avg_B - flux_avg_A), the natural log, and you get 1.3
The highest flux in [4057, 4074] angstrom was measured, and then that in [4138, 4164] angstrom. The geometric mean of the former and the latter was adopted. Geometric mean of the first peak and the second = 24.0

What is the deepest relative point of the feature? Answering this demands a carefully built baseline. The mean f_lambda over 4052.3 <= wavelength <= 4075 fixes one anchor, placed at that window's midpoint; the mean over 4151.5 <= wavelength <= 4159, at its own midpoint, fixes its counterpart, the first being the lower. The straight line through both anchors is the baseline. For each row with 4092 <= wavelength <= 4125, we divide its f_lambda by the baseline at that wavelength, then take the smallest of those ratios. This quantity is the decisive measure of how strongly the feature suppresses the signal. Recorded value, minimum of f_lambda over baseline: 0.93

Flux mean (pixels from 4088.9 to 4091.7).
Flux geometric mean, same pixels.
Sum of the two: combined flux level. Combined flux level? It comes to 45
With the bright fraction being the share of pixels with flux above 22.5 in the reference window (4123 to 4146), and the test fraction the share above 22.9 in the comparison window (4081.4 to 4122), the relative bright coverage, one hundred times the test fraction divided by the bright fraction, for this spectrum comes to 50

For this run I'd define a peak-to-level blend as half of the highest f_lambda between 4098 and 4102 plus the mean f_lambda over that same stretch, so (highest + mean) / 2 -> 22.7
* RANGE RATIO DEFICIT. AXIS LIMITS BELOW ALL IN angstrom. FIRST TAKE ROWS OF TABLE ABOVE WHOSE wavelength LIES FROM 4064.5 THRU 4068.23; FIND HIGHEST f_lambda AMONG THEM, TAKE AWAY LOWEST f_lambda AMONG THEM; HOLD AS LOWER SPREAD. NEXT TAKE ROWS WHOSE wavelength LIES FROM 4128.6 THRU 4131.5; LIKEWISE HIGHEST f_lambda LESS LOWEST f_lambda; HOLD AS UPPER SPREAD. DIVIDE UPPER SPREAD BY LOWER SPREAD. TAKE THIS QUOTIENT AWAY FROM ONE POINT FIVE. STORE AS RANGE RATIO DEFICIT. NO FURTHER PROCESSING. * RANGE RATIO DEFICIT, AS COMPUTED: 1.45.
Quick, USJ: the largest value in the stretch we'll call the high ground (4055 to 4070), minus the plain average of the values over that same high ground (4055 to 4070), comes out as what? 1.4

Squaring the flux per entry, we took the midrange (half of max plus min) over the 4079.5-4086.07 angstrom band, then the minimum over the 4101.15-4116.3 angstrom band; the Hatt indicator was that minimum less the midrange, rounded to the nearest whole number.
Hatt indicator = 39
